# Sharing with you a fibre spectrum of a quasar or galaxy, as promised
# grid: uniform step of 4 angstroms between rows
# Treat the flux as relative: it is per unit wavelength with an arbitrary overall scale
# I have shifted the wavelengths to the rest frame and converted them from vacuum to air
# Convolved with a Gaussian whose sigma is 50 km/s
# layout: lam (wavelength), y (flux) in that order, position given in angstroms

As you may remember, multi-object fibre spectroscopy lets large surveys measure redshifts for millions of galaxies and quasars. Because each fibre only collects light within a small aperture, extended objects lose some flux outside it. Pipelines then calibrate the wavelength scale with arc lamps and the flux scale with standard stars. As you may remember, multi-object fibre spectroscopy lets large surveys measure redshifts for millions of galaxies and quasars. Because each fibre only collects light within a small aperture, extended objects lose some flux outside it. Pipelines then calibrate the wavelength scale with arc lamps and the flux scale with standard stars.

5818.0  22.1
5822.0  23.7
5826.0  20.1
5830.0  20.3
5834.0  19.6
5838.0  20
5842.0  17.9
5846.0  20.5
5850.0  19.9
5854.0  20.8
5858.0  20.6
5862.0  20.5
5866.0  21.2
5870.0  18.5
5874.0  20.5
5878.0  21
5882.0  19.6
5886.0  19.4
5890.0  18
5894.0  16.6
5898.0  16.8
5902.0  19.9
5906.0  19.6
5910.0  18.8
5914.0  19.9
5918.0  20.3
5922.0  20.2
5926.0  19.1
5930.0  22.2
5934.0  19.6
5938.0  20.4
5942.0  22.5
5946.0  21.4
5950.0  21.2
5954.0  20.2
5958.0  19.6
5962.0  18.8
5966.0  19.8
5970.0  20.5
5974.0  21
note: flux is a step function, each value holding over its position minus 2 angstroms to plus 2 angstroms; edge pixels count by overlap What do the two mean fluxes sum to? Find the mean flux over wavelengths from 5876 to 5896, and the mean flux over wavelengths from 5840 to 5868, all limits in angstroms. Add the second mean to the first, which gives 39.1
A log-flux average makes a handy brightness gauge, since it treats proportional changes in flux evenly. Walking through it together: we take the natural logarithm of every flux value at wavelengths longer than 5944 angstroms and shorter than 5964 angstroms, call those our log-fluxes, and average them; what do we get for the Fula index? 3.01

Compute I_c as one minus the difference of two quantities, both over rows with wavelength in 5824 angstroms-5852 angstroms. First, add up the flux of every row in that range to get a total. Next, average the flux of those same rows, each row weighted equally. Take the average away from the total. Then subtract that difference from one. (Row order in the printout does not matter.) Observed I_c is -117.5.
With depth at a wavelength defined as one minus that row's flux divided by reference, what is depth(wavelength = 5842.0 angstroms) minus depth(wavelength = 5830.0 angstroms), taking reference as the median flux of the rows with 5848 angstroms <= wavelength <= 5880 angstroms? 0.12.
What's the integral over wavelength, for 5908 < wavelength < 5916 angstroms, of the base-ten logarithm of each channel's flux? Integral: 10.3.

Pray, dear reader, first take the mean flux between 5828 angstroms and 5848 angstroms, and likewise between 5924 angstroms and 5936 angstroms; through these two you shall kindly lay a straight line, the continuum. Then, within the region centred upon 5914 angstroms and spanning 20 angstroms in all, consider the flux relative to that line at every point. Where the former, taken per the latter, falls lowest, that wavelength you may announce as 5910.0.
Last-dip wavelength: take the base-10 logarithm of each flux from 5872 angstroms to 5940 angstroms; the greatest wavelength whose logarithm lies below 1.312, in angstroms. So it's 5938.0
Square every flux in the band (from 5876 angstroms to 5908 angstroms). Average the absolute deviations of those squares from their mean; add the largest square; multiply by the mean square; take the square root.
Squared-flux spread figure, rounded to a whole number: 418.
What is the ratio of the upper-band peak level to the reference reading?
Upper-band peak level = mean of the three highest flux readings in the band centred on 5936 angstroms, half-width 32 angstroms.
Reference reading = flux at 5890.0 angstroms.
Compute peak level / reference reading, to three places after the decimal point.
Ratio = 1.224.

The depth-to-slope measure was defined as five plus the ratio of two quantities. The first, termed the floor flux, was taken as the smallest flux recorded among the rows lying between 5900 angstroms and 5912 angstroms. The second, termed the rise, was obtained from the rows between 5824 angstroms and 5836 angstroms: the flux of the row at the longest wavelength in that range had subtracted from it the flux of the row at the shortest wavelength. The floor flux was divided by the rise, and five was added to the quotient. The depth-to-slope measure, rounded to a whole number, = -33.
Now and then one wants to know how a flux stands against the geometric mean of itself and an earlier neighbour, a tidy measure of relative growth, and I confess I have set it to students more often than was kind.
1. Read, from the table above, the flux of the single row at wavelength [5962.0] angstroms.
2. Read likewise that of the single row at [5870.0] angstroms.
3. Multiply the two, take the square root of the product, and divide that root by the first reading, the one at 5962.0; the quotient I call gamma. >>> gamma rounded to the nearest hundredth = 0.99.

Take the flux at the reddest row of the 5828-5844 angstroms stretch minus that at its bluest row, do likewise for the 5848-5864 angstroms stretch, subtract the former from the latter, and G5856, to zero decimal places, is 3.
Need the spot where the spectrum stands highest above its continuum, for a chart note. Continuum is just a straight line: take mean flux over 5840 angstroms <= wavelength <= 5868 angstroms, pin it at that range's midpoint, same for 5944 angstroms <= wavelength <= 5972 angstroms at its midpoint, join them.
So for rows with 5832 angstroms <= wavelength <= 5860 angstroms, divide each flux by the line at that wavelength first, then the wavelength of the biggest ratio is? 5854.0 angstroms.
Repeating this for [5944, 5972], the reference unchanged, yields 5946.0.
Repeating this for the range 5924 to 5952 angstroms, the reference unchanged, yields 5942.0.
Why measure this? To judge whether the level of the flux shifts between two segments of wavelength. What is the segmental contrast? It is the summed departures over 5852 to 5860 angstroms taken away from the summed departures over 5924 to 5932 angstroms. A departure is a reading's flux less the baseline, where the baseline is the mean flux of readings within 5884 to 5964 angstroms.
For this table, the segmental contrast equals -0.1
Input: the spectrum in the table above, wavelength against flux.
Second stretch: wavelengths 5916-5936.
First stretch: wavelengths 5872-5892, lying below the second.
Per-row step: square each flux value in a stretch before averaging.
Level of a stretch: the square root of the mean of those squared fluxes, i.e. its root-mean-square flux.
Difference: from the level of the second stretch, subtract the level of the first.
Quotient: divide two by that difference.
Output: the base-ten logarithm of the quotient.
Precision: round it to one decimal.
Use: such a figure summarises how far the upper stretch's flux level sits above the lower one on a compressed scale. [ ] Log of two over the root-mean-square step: 0.5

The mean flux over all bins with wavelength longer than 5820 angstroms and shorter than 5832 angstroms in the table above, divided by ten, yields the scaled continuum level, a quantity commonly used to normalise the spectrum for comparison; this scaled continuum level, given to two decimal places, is 2.14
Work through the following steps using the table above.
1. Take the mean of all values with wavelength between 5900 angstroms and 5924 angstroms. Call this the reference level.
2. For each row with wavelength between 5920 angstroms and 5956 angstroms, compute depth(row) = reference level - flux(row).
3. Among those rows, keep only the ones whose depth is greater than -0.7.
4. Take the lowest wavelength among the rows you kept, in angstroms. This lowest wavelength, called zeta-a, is 5922.0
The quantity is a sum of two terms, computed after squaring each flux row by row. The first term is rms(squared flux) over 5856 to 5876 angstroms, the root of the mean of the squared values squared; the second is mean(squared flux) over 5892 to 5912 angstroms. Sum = 751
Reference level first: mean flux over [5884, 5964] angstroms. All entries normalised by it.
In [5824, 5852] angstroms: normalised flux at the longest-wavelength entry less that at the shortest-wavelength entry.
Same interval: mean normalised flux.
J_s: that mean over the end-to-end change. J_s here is -99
